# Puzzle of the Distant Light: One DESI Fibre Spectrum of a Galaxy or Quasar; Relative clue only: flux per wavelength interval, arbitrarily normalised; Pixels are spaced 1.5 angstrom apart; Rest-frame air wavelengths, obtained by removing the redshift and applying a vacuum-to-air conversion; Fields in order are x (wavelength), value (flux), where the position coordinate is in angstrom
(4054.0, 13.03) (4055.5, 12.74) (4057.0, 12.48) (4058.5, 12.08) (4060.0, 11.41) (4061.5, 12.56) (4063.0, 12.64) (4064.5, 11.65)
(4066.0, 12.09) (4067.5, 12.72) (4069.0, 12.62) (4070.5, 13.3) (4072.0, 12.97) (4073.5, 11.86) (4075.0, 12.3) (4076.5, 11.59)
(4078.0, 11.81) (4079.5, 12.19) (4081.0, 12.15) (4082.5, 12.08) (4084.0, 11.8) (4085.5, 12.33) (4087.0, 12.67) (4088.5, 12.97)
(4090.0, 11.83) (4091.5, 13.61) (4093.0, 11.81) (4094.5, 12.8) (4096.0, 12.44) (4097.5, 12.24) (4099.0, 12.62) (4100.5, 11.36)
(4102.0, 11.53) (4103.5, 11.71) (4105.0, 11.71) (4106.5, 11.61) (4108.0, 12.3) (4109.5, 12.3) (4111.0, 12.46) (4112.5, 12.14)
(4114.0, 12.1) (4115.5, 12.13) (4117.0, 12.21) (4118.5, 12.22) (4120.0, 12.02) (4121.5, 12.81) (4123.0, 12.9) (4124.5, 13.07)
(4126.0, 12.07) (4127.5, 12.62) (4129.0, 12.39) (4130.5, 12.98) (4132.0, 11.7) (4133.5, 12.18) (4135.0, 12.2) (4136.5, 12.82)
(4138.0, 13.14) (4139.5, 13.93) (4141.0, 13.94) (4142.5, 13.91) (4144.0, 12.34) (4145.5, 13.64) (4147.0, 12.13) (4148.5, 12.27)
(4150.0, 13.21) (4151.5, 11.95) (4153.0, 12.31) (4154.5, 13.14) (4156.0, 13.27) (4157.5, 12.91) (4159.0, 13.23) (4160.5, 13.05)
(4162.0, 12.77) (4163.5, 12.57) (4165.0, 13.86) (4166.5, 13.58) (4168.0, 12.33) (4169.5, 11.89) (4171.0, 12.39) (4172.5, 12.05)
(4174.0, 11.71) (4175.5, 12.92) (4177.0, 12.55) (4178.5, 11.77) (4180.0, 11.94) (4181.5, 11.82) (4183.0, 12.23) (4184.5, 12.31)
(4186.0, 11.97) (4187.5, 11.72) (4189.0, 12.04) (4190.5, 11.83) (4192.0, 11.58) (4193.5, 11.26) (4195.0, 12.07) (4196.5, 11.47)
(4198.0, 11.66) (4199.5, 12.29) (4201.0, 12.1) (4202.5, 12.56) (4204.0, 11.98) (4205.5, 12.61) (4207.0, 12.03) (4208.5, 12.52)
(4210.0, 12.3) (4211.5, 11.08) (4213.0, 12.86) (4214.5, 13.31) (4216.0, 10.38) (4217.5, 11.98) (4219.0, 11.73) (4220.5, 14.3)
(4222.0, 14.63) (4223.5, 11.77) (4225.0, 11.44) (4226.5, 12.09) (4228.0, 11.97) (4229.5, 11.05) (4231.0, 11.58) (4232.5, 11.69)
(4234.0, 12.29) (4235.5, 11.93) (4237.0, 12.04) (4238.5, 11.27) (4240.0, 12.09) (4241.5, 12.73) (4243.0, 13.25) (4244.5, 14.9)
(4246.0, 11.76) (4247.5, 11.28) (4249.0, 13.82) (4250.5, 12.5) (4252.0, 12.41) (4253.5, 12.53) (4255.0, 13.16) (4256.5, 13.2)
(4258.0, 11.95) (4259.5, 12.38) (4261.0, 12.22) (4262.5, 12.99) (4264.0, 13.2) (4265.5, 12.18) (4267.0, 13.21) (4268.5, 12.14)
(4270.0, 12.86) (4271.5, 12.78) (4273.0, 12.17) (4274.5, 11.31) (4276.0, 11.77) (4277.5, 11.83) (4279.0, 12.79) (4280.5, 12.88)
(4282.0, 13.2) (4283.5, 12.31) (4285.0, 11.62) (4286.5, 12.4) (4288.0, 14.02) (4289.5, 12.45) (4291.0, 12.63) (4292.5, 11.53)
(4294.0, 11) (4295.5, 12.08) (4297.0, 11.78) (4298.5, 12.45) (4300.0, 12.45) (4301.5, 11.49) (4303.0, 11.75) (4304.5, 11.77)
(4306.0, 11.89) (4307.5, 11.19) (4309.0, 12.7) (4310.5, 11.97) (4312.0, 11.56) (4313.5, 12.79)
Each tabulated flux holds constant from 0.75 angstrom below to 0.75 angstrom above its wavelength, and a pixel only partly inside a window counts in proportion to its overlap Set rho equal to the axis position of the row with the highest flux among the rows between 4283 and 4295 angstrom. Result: 4288.0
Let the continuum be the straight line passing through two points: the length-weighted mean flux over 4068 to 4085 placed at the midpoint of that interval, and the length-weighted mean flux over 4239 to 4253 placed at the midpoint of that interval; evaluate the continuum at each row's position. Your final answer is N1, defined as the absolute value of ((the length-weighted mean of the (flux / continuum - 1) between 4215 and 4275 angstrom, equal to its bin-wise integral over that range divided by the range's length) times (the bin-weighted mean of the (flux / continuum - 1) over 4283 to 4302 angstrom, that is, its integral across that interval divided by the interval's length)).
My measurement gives 0.0013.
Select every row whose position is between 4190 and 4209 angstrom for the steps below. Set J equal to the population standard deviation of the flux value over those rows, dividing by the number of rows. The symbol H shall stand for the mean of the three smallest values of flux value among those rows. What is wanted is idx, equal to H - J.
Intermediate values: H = 11.4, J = 0.41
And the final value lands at 11.02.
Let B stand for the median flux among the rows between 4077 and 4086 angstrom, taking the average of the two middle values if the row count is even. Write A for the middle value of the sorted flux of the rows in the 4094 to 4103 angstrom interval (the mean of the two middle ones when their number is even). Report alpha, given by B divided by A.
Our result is 0.98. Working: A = 12.3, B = 12.1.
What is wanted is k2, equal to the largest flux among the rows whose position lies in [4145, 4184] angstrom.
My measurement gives 13.86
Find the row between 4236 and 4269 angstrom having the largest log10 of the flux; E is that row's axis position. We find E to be 4244.5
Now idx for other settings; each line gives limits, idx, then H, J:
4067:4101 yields 11.03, 11.6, 0.55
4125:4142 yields 11.29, 12.0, 0.70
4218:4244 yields 10.29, 11.3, 0.96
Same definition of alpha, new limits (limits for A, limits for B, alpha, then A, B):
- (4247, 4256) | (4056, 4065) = 0.98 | 12.5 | 12.3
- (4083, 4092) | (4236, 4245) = 0.99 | 12.5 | 12.4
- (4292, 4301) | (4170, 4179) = 1.02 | 11.9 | 12.2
